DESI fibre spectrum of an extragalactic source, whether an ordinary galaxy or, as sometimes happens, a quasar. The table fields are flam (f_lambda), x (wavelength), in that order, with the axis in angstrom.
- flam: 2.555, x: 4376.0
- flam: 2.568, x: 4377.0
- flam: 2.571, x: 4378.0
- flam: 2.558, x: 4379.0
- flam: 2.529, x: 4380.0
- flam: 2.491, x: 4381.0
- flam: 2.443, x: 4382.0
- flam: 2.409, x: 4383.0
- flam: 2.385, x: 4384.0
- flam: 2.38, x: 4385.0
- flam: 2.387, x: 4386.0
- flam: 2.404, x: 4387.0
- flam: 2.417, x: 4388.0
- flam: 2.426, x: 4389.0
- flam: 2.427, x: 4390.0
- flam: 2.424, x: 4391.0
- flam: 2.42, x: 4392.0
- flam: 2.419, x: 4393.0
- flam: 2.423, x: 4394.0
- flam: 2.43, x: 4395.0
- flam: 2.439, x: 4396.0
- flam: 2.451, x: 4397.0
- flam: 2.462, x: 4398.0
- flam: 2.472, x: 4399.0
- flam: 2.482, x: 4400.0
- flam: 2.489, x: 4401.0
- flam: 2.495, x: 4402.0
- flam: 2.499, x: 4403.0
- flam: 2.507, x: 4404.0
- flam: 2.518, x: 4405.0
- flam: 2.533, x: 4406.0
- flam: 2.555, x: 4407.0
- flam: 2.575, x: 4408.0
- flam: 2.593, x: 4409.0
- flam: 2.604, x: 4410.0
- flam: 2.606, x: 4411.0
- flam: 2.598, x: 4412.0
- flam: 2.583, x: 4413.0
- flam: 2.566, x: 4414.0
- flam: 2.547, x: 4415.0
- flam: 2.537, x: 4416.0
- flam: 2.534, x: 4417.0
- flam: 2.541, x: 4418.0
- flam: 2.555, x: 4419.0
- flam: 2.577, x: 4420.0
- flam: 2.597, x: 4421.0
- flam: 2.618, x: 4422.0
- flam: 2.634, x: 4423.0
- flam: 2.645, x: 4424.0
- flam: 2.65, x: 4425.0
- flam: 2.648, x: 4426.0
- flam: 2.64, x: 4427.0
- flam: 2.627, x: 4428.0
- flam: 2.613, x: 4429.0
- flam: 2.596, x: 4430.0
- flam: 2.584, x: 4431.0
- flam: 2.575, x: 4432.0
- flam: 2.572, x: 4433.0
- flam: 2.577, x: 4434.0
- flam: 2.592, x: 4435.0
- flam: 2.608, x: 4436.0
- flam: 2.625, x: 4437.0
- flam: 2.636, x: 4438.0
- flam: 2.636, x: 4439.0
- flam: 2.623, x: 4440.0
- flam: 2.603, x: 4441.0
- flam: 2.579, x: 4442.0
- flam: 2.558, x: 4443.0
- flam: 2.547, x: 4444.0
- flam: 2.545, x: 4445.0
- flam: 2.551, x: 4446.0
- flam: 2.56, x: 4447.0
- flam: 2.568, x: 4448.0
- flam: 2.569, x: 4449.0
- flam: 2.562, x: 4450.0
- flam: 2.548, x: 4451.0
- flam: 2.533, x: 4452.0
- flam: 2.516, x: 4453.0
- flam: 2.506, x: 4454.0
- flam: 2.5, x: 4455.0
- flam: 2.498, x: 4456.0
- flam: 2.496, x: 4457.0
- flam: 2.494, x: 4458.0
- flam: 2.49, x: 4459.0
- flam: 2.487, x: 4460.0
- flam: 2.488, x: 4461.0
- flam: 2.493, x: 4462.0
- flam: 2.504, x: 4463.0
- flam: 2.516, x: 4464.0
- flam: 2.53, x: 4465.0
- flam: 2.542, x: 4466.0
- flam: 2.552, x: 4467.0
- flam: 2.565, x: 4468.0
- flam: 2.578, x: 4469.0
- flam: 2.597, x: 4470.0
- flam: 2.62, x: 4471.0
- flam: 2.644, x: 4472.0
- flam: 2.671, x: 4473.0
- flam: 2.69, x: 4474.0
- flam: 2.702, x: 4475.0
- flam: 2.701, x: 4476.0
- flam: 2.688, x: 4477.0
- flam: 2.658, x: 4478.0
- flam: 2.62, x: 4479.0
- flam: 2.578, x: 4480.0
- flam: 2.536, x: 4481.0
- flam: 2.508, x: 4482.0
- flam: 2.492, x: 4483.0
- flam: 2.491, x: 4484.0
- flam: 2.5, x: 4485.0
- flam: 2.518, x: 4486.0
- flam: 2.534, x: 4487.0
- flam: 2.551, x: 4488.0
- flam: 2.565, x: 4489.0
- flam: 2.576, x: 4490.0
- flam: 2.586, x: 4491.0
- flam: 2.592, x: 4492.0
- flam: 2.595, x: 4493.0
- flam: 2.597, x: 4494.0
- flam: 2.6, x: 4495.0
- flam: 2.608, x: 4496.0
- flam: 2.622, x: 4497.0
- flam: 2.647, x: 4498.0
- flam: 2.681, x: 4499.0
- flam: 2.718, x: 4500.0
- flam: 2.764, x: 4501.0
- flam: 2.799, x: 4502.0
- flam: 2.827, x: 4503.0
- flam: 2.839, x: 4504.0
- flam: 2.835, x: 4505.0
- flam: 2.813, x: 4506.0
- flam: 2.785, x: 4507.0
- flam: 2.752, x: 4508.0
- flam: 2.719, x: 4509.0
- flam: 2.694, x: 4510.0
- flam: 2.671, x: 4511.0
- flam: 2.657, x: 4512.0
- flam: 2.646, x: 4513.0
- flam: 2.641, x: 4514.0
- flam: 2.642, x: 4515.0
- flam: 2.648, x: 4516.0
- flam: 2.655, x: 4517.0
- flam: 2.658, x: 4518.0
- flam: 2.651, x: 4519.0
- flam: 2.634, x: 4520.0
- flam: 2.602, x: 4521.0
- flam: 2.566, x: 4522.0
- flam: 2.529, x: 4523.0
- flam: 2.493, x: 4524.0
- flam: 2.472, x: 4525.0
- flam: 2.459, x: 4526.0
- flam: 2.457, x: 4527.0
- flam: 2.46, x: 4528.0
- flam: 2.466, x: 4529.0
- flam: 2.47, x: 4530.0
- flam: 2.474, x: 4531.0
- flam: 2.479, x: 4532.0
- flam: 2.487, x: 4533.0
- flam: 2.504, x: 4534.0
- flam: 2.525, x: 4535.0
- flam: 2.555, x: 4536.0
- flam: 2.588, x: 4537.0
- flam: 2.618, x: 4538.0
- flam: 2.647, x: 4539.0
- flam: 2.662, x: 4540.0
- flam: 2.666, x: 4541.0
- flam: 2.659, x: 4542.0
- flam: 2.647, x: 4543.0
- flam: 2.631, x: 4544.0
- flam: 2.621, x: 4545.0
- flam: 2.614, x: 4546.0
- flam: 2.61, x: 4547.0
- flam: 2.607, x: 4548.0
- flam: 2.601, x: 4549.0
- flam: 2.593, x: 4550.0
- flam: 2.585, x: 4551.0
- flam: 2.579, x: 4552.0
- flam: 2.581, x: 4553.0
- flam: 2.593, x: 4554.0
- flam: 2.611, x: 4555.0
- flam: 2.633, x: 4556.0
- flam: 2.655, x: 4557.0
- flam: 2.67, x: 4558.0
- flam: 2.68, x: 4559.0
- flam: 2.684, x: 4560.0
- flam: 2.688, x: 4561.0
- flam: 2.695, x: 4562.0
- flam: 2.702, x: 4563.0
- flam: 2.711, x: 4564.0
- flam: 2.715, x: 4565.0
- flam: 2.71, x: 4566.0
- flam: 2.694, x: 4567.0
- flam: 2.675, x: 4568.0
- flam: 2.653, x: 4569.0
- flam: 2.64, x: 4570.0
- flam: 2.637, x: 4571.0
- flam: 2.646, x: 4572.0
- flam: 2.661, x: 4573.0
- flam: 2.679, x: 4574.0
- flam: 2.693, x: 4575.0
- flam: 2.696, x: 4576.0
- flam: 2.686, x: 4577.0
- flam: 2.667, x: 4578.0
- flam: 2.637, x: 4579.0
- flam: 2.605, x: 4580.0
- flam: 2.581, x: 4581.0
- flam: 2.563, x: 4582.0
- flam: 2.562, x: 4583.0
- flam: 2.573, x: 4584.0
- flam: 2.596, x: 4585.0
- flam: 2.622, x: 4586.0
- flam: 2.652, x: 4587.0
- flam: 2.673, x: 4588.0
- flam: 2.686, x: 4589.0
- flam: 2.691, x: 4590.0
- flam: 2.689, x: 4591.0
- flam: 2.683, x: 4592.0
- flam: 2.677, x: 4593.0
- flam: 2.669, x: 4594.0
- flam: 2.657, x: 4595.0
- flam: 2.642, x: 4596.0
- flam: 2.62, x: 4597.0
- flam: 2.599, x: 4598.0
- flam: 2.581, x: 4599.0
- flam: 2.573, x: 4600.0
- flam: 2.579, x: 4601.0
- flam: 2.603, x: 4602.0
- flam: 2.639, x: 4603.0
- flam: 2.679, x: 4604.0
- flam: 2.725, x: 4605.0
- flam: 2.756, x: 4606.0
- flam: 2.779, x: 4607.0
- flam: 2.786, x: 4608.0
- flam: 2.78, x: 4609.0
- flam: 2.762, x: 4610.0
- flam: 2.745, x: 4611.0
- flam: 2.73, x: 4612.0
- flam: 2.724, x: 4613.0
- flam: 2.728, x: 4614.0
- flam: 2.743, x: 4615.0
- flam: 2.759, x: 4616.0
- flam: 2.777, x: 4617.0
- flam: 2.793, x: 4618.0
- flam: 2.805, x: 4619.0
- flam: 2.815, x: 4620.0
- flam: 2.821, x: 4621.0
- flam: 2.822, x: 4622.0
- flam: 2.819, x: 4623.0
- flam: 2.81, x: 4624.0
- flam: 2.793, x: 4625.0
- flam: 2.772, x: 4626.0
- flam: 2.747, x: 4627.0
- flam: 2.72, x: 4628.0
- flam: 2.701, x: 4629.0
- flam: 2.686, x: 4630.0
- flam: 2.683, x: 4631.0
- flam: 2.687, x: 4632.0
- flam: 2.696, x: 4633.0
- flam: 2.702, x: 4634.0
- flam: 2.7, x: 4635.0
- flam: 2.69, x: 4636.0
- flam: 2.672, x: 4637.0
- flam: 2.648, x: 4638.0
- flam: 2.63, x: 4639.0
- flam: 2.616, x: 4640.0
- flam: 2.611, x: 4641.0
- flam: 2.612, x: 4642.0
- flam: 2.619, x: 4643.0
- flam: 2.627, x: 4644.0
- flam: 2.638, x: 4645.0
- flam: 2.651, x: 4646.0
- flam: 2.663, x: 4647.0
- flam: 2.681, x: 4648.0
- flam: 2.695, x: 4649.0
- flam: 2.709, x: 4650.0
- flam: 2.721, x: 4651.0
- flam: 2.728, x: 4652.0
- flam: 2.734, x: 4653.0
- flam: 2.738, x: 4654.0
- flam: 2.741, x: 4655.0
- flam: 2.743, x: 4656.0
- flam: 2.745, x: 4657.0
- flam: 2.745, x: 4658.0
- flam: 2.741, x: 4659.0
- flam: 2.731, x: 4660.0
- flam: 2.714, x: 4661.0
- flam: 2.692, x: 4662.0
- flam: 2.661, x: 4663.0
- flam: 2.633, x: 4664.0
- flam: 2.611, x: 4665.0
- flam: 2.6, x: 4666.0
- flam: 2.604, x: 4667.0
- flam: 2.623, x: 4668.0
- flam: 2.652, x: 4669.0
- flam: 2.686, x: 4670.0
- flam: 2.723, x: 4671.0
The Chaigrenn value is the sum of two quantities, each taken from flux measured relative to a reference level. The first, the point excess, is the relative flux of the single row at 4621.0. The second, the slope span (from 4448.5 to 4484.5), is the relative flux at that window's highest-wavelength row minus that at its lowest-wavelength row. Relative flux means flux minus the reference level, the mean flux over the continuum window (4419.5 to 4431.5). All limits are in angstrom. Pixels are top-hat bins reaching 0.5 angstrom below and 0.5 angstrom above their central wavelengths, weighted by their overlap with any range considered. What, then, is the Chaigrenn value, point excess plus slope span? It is 0.12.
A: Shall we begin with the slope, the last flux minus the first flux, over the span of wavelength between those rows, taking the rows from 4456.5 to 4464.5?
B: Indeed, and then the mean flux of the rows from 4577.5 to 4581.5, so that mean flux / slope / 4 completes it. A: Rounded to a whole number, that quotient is 229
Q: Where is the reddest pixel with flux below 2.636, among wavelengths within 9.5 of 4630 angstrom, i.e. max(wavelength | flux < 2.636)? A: 4639.0 angstrom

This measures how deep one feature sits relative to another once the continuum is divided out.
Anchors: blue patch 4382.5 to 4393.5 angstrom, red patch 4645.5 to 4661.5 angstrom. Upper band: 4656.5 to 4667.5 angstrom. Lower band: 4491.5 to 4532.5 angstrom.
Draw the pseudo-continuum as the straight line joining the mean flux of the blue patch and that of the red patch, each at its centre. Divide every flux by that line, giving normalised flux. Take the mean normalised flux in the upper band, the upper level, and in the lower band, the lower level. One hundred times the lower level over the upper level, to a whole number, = 105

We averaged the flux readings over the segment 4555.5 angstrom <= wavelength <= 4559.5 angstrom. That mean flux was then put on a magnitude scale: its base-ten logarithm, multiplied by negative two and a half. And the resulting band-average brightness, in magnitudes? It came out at -1.06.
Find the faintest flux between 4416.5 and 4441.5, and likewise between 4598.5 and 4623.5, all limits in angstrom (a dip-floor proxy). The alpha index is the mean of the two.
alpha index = 2.55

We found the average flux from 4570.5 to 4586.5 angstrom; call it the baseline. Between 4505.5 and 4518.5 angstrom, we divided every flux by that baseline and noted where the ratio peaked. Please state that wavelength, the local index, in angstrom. 4506.0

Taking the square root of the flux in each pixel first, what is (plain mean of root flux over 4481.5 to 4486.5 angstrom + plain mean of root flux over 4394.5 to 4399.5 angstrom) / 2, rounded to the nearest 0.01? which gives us 1.57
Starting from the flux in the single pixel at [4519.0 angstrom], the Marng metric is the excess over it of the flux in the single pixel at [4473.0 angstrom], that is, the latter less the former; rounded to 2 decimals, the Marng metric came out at 0.02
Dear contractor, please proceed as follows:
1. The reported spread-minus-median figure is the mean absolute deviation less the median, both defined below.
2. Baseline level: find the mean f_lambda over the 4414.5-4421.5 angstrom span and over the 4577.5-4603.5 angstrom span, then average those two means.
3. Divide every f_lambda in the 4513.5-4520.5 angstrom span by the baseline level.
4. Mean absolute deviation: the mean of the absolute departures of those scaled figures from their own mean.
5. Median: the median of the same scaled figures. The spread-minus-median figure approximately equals -1.02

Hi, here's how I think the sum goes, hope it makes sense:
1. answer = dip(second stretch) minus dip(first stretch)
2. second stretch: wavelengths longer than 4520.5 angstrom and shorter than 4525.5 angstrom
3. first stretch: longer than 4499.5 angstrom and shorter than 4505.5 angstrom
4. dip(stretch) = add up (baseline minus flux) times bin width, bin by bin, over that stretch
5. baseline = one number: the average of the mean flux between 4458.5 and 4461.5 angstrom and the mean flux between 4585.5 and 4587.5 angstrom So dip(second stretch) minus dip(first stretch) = 1.6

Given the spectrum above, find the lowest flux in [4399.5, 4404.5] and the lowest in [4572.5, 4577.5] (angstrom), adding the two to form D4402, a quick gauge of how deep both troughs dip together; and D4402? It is 5.14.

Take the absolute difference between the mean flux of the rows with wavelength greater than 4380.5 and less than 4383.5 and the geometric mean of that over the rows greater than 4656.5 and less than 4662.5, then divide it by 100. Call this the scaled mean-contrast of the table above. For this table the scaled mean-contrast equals 0.0028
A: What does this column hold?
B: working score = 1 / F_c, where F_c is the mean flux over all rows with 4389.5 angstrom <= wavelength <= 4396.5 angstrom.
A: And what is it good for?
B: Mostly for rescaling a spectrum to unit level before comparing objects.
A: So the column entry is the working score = 0.412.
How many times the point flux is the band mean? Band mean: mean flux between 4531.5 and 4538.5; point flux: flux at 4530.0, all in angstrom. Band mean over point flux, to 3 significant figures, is 1.03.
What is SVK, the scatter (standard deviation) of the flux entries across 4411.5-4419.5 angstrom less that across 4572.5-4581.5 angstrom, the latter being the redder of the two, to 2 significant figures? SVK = -0.017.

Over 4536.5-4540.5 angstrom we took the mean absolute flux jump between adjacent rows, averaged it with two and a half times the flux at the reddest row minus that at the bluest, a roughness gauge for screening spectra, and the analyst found 0.10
